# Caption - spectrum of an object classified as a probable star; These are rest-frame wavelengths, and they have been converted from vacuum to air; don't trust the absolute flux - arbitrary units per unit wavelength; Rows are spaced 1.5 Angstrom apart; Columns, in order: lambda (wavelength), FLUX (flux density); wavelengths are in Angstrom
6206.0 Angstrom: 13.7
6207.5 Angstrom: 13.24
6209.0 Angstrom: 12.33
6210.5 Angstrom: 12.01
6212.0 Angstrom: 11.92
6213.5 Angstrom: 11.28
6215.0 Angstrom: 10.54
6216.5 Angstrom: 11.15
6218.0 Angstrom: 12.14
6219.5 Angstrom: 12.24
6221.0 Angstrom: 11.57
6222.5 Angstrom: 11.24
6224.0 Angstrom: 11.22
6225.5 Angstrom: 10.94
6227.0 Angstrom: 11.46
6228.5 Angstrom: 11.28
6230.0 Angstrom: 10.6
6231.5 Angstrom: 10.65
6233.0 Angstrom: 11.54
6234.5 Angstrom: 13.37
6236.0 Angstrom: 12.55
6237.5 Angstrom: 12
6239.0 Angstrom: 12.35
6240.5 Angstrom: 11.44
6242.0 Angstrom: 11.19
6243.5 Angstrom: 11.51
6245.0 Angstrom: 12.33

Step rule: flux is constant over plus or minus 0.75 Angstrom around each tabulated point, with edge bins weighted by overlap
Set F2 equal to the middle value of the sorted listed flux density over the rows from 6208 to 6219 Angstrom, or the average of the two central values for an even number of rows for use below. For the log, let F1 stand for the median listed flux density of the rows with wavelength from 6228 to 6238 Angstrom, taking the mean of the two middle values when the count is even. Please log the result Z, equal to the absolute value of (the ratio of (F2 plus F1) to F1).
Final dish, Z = 2.03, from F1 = 11.5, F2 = 11.9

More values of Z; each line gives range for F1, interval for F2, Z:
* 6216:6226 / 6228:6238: 2.03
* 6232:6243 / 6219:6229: 1.94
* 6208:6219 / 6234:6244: 2.01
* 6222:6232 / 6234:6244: 2.07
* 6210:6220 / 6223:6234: 1.94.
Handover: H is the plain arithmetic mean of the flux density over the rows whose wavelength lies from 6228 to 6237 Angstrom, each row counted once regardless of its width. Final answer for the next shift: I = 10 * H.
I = 117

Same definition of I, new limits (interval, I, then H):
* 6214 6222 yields 115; 11.5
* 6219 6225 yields 116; 11.6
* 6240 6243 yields 113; 11.3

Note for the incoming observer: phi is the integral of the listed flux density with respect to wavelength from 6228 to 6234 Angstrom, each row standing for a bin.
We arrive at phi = 66.6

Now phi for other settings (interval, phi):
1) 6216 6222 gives 70.7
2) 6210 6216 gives 68.4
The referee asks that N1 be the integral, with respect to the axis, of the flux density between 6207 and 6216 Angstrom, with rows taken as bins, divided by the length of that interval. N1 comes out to 11.8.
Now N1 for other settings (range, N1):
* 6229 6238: 11.8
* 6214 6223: 11.5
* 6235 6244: 11.9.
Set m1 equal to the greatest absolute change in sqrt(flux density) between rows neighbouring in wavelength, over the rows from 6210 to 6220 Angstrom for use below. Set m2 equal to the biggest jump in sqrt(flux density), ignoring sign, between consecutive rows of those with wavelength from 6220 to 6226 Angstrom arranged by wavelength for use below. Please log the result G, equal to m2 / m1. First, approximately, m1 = 0.145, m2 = 0.049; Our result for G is 0.3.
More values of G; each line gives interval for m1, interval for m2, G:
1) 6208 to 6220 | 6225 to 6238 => 1.8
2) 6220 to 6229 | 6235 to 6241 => 1.7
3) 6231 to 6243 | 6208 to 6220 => 0.6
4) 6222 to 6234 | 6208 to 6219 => 1.1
